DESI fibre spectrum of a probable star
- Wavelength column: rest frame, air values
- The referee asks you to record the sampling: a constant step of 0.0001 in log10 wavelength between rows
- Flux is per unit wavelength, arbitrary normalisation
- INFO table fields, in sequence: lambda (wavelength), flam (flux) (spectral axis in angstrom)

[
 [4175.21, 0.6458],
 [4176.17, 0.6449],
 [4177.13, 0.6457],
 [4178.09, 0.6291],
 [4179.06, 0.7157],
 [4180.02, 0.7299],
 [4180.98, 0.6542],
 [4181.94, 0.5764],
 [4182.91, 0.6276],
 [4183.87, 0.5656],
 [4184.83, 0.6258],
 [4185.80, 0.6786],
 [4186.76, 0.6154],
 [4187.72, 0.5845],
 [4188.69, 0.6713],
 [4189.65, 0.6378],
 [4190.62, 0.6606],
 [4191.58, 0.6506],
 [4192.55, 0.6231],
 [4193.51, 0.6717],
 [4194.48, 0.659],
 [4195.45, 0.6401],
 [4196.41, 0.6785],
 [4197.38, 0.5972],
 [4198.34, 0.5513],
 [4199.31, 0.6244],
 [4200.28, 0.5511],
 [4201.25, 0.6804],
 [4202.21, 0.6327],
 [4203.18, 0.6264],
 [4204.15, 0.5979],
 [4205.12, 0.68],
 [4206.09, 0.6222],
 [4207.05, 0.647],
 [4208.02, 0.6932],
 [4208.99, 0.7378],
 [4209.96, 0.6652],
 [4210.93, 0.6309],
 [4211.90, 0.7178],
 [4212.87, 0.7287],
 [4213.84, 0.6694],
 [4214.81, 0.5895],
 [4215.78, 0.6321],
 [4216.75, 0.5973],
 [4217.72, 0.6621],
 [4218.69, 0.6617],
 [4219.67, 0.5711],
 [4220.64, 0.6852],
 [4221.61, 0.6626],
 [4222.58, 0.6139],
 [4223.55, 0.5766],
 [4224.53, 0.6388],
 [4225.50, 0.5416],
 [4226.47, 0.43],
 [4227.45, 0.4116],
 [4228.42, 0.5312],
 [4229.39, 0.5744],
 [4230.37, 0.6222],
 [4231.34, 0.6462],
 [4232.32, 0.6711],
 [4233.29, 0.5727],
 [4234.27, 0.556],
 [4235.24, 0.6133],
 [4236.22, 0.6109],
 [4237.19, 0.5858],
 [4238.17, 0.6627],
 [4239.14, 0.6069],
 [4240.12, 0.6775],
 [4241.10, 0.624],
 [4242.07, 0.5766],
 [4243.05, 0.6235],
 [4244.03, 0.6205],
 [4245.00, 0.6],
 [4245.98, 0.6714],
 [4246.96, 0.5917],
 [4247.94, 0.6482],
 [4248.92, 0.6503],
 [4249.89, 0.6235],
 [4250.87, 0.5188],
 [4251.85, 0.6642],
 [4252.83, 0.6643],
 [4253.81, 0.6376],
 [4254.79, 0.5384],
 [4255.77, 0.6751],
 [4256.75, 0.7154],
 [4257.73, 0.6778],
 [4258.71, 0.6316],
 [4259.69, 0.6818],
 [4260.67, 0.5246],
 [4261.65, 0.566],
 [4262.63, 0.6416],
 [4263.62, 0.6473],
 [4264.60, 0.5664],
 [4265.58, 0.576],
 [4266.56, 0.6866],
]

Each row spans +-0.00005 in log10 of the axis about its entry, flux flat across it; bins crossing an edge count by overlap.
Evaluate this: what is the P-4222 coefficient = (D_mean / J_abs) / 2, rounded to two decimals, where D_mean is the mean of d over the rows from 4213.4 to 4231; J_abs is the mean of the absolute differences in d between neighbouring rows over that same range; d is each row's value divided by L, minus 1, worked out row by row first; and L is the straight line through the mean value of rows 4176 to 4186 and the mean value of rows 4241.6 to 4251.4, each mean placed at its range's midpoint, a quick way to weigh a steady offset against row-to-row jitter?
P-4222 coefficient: -0.26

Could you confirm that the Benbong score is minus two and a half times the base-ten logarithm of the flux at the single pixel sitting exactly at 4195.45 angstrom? 0.48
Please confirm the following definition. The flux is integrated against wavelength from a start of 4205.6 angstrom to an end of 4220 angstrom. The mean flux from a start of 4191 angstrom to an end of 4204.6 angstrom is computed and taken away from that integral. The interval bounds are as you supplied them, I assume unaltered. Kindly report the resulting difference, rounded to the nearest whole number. 9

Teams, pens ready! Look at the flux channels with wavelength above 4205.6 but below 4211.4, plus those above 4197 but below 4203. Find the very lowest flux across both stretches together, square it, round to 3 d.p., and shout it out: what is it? 0.304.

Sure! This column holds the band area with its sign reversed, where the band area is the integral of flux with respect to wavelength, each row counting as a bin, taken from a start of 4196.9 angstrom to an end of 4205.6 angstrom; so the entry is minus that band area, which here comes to -5.36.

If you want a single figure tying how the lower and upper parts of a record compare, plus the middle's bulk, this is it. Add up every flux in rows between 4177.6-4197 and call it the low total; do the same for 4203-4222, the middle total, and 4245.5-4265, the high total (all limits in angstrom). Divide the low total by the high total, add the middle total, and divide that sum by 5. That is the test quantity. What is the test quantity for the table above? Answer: 2.82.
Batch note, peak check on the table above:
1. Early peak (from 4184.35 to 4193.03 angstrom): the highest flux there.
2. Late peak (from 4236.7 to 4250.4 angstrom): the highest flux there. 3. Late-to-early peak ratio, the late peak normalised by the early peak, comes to 1.00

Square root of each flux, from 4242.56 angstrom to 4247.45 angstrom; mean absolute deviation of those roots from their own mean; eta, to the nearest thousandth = 0.013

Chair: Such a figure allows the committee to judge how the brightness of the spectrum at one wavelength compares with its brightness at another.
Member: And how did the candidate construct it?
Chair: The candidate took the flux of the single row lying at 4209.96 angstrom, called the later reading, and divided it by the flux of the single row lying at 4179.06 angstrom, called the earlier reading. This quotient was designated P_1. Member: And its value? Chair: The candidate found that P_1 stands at 0.93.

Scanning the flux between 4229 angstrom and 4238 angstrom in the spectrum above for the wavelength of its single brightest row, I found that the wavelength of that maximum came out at 4232.32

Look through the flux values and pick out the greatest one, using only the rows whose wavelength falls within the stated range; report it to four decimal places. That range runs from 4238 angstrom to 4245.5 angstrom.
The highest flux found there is 0.6775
